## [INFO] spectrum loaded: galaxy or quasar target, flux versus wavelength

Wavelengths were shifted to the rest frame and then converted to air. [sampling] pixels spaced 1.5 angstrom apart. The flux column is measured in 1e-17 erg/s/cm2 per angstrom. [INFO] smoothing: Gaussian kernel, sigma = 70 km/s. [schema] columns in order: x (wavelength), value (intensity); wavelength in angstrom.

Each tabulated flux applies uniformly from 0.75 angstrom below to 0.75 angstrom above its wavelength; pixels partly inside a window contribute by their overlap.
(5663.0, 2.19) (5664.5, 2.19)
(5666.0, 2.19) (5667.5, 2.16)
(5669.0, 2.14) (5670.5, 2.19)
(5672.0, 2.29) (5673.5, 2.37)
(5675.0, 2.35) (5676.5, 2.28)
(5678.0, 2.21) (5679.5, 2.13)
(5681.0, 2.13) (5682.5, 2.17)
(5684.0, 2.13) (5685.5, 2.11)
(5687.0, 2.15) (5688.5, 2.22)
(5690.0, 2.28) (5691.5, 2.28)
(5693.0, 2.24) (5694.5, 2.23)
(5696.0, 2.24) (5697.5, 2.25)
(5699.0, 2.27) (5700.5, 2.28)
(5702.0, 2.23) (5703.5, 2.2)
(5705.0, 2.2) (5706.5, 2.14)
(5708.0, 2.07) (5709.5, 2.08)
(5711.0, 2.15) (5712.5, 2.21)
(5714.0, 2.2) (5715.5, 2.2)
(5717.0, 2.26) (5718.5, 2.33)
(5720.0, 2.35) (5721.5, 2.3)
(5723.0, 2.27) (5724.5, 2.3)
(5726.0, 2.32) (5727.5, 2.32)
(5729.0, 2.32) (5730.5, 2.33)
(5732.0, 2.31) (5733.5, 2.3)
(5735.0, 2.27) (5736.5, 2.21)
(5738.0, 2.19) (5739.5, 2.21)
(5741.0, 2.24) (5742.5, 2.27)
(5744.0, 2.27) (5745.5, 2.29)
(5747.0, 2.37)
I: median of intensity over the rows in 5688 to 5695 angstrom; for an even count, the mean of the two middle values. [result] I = 2.24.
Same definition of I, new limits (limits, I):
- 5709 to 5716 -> 2.20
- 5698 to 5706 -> 2.23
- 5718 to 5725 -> 2.30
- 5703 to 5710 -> 2.14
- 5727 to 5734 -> 2.32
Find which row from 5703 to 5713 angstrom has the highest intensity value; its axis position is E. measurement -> 5712.5 angstrom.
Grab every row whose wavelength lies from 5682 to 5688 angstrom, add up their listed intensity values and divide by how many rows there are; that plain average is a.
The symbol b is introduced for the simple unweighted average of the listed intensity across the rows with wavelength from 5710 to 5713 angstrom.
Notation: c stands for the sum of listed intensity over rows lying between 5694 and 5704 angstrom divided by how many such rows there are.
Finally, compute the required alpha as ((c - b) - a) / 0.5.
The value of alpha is -4.15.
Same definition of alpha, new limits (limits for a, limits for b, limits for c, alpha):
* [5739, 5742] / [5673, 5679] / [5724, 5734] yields -4.43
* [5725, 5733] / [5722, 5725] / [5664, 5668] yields -4.85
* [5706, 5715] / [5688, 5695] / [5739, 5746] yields -4.27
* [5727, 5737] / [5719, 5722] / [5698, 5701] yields -4.69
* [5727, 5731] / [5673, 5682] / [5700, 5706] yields -4.68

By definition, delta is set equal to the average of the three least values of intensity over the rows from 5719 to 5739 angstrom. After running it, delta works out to 2.22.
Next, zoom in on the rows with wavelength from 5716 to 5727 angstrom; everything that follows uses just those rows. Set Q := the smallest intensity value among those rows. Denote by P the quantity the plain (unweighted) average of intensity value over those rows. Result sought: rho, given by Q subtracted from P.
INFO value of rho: 0.04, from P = 2.30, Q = 2.26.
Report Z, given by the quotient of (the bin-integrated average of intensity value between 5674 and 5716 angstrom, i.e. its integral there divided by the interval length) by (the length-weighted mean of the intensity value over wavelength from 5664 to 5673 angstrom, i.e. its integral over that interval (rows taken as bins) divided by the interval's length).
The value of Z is 1.00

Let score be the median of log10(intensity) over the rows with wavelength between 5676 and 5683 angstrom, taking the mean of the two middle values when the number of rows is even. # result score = 0.336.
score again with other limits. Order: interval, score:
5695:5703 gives 0.352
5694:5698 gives 0.350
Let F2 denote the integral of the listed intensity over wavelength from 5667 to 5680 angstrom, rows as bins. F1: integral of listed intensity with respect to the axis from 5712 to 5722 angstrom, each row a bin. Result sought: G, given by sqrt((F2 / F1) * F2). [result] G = 6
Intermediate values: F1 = 23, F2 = 29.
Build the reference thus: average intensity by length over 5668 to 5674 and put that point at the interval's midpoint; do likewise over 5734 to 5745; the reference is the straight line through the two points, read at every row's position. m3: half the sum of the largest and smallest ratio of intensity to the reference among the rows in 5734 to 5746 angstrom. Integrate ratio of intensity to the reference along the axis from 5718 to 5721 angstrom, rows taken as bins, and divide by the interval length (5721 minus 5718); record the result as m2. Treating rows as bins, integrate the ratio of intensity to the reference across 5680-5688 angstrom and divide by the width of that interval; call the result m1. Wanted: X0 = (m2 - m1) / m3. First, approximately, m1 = 0.956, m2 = 1.04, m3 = 1.00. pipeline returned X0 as 0.088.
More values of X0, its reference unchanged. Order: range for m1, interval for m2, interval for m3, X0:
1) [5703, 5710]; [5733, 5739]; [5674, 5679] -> 0.044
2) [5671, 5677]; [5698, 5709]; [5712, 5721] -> -0.054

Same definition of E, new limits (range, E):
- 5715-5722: 5720.0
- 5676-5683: 5676.5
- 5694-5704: 5700.5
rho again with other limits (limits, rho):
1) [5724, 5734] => 0.01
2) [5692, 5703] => 0.02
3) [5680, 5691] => 0.06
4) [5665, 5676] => 0.10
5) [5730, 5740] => 0.07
